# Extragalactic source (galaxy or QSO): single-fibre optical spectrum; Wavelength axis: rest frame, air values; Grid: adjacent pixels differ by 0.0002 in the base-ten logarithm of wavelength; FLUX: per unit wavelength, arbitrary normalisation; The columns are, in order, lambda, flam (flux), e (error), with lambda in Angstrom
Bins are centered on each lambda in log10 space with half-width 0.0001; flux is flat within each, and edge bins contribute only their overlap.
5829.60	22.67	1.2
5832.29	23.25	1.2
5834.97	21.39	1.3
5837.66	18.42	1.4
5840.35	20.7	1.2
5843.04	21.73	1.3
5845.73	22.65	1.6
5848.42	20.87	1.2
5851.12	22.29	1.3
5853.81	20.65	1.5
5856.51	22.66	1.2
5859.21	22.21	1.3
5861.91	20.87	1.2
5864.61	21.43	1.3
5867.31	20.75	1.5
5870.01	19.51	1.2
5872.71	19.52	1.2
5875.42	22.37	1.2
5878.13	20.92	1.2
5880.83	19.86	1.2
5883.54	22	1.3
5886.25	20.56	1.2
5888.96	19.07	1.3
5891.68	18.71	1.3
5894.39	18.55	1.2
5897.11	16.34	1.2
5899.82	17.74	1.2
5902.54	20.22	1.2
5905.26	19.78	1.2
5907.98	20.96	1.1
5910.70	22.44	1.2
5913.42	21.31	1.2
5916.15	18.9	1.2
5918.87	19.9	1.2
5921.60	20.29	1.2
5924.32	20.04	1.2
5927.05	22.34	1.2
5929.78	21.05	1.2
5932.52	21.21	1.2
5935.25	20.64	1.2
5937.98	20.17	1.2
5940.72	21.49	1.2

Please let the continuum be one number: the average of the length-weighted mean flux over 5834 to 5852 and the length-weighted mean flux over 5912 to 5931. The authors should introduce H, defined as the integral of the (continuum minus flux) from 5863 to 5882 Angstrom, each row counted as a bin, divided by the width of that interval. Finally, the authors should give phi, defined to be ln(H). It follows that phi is -2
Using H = 0.20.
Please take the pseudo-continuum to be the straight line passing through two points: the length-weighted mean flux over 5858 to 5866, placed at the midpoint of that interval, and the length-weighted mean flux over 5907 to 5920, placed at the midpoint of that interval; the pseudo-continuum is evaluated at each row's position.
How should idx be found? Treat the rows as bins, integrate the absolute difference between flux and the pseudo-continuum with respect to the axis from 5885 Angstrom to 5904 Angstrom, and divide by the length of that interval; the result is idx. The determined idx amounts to 2.26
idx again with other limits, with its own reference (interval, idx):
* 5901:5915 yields 0.88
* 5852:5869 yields 0.69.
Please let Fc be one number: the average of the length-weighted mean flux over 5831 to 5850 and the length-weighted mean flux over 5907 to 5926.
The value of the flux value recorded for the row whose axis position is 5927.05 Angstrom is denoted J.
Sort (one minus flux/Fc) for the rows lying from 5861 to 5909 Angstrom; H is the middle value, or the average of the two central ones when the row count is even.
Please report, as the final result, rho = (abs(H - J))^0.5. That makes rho 4.72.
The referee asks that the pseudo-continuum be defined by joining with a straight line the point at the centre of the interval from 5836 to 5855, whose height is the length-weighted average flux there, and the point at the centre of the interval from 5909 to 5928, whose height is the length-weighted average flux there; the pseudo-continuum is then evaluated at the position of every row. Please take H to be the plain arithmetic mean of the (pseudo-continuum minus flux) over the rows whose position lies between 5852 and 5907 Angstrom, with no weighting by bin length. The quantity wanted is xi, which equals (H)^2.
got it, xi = 0.51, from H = 0.7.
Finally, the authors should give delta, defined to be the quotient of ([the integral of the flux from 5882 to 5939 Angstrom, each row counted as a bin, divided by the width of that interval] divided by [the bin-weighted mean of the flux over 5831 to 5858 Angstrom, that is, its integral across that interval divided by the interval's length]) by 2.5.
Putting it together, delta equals 0.37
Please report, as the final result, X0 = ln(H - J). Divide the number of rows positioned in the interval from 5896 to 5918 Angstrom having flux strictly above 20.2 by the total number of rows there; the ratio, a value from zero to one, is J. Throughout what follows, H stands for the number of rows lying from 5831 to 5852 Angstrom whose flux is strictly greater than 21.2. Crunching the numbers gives 1.5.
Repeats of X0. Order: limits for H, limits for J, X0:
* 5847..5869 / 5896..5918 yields 1.3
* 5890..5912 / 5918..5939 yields -1.0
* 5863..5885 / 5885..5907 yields 1.0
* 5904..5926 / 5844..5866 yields 0.0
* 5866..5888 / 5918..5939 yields 0.3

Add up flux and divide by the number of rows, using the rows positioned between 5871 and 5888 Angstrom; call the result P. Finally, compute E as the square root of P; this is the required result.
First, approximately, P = 20.9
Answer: 4.57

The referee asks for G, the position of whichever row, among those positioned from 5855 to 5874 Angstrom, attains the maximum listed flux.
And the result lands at 5856.51 Angstrom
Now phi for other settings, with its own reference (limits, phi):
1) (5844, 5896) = -3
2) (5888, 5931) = 0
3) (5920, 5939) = -4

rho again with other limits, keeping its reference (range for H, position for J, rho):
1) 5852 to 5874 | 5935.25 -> 4.54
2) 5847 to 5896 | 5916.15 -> 4.35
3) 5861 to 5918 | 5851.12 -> 4.72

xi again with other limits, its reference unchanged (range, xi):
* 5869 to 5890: 0.18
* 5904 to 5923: 0.05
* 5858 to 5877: 0.00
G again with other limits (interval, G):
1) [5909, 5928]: 5910.70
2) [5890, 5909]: 5907.98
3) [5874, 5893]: 5875.42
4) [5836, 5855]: 5845.73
